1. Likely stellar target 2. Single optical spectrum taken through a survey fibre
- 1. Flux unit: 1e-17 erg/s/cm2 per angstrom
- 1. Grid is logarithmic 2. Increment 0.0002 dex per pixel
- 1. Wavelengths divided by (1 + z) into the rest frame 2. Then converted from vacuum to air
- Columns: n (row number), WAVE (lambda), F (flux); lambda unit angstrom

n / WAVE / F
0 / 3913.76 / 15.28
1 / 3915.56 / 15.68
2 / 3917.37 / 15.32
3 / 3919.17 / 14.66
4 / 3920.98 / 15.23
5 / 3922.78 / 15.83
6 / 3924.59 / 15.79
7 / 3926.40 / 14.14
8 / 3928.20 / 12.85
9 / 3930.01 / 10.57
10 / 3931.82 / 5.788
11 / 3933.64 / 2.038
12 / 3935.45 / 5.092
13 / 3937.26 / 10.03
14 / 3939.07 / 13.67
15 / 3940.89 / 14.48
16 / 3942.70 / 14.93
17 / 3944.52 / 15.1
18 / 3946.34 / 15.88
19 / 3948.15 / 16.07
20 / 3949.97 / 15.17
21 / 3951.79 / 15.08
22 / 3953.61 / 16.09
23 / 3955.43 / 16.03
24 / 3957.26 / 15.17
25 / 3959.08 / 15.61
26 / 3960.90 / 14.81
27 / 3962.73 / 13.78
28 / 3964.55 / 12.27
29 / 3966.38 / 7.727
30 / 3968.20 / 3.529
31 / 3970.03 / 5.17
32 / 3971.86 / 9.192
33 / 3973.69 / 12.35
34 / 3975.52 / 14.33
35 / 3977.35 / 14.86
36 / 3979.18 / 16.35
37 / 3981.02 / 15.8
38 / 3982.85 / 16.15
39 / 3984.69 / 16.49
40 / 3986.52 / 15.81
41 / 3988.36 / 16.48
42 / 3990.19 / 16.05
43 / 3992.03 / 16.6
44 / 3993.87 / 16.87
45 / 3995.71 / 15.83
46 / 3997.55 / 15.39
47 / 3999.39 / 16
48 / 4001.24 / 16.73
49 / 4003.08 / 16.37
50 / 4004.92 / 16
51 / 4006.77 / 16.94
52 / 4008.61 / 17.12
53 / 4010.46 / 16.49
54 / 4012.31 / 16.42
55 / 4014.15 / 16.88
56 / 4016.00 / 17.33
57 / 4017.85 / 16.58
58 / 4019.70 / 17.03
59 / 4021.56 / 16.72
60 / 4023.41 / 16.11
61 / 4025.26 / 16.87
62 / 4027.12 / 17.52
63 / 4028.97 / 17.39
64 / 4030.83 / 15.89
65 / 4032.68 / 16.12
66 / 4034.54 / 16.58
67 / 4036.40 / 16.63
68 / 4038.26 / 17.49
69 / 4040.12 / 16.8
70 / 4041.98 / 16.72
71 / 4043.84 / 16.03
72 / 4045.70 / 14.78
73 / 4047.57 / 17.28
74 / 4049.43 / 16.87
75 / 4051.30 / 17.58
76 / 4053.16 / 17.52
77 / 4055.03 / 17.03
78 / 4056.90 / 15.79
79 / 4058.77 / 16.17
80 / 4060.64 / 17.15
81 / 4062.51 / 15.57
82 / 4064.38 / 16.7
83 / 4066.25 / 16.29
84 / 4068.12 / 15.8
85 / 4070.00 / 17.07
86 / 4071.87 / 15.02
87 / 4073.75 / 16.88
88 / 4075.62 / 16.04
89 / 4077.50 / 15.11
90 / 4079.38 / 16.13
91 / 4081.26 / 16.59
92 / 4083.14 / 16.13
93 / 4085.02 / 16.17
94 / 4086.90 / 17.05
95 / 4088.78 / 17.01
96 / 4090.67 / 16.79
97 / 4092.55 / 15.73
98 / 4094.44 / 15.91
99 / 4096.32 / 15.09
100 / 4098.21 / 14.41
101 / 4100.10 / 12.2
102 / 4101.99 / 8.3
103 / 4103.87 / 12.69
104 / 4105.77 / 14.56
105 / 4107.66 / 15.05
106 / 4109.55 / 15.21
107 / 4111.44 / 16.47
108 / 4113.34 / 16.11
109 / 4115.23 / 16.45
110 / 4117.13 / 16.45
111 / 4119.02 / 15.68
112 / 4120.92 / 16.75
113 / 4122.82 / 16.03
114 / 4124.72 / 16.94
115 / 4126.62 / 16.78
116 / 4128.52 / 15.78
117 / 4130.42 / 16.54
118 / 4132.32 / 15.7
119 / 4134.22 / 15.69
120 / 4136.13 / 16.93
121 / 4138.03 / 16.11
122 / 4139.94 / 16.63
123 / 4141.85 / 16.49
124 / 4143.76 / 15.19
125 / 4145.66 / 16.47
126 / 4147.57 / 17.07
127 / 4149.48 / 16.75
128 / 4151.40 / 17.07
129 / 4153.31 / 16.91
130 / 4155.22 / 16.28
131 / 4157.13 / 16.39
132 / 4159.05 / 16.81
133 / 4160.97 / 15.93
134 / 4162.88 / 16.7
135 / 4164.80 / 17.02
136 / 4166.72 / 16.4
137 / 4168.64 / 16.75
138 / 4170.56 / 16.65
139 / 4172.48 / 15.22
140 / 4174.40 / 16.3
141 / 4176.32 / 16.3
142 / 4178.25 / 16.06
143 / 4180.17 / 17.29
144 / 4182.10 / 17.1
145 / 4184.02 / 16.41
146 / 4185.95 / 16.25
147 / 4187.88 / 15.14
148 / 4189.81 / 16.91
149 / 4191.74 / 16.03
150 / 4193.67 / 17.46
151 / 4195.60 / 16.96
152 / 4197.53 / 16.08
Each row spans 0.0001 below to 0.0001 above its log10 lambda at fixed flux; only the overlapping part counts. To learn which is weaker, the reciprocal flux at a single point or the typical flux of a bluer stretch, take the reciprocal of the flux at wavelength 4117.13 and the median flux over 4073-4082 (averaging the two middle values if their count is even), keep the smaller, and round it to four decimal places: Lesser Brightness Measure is 0.0608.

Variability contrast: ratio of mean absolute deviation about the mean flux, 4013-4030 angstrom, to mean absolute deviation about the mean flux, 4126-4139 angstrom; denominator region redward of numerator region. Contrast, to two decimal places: 0.74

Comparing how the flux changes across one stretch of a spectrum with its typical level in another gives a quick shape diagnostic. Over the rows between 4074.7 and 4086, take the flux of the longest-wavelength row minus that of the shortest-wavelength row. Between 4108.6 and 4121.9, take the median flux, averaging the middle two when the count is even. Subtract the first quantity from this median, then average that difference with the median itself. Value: 16.4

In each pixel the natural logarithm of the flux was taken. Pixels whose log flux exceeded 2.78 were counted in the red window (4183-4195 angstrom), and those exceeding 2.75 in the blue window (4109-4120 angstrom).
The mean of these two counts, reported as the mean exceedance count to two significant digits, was 4.5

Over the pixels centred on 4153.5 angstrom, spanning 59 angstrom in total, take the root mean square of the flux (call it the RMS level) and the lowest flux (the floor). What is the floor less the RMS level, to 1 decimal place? -1.3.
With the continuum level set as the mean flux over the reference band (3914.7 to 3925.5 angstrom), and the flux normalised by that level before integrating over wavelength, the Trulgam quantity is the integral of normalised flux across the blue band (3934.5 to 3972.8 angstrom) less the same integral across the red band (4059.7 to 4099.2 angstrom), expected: -10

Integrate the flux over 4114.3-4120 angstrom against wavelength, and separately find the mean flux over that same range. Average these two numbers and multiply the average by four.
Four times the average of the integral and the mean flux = 217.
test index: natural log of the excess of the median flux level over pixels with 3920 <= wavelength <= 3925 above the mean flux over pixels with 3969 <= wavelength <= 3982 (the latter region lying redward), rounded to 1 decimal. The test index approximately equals 1.2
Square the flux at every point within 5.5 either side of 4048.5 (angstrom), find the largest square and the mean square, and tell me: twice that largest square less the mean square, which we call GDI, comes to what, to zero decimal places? 339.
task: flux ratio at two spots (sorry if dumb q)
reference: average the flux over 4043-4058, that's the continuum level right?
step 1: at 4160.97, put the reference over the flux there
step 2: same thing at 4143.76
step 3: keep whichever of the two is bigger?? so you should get 1.09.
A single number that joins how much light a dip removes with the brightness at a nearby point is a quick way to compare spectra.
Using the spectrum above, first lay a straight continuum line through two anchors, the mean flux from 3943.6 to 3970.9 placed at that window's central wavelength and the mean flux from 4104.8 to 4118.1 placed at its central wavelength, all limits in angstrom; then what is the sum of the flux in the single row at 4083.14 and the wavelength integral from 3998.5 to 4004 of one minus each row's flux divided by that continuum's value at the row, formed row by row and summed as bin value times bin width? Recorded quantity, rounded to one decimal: 15.2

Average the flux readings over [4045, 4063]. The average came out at 16.6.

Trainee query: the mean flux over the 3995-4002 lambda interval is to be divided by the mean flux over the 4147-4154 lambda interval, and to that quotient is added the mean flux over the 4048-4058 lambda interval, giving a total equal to 17.9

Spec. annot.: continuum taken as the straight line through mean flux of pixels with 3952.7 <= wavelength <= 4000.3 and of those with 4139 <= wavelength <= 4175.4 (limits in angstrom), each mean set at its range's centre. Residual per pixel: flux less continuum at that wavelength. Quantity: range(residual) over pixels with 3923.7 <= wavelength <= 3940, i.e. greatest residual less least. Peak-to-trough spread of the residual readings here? 13.9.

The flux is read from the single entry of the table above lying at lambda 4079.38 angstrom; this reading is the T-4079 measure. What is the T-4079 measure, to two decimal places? 16.13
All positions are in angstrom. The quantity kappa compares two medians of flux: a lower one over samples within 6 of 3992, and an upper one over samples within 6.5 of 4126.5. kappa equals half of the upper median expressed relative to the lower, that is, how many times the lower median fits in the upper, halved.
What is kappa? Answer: 0.52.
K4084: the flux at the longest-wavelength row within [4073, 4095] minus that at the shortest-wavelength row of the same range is -1.0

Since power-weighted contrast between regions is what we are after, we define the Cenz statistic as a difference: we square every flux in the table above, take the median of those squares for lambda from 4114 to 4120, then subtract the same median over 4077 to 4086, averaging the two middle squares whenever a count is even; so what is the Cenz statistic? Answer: 10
